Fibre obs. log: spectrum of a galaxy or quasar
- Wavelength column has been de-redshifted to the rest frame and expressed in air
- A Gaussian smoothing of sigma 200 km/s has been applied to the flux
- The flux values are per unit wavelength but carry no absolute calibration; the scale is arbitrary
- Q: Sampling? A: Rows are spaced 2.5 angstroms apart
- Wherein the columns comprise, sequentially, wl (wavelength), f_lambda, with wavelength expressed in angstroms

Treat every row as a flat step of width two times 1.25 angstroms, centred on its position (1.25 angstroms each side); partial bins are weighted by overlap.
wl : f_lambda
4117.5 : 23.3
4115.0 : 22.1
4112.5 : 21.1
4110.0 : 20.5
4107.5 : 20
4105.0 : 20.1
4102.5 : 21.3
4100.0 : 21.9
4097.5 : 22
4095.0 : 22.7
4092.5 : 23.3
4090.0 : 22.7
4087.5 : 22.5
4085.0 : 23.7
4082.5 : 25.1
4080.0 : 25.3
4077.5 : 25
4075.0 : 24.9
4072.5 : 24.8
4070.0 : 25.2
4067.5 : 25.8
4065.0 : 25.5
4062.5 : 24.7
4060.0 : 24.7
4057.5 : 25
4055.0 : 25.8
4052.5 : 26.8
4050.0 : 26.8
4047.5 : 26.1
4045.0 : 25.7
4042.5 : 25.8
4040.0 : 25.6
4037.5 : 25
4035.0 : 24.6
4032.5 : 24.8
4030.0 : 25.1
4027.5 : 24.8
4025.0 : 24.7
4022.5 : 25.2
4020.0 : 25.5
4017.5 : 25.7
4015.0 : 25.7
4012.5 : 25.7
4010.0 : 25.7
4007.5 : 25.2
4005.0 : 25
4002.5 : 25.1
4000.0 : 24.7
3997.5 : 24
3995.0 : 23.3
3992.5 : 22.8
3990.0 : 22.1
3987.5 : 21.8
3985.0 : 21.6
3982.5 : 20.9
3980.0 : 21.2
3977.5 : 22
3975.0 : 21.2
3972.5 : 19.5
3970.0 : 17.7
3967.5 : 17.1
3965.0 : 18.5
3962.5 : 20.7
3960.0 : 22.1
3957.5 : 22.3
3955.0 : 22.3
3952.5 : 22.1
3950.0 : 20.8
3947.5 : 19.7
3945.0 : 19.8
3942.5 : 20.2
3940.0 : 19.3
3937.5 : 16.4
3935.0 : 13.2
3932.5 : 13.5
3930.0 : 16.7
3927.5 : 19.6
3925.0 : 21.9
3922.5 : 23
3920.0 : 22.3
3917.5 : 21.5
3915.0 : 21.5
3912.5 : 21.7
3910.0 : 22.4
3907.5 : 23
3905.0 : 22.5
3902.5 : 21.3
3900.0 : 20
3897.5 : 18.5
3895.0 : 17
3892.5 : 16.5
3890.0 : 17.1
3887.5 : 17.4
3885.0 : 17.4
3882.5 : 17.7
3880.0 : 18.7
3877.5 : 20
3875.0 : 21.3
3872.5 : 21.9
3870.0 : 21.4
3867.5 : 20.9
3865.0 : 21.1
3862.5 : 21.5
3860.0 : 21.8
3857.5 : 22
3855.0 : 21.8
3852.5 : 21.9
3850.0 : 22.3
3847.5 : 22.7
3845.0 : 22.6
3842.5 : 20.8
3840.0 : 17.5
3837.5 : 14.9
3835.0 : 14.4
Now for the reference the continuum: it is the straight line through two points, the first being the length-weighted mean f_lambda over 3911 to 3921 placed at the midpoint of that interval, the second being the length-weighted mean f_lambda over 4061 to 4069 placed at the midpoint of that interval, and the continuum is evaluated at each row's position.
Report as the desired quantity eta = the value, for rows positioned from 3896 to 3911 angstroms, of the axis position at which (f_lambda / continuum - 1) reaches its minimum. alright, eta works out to 3897.5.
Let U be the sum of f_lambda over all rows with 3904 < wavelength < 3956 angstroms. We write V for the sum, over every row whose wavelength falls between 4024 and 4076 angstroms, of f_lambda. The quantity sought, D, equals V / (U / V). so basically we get 669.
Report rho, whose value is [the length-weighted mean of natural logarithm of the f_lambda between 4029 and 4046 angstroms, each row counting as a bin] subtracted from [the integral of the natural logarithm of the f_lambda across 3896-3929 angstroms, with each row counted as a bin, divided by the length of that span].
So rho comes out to -0.17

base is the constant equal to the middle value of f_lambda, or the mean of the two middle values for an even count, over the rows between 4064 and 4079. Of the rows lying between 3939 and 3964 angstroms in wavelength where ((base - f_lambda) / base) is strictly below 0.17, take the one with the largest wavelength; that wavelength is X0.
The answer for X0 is 3960.0 angstroms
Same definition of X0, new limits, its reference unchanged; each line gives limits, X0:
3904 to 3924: 3922.5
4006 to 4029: 4027.5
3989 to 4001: 4000.0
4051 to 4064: 4062.5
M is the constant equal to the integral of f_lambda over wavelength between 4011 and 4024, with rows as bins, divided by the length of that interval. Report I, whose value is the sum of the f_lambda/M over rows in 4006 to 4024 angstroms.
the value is 7.0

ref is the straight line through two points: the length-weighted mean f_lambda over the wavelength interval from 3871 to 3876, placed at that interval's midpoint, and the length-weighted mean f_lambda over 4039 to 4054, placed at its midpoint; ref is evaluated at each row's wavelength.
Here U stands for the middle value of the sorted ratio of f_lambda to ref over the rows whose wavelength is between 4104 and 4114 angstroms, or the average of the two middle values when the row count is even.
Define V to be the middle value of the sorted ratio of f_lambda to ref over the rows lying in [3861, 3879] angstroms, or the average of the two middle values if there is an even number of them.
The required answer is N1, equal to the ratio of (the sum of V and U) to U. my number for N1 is 2.35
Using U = 0.73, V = 0.99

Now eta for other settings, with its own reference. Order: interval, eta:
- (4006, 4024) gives 4022.5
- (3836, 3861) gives 3837.5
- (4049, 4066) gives 4062.5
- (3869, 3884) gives 3882.5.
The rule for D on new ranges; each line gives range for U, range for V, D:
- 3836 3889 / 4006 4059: 670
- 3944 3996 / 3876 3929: 403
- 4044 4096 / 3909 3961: 342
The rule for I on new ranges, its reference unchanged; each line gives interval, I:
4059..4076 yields 6.9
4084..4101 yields 6.2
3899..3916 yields 6.0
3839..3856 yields 5.9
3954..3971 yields 5.5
